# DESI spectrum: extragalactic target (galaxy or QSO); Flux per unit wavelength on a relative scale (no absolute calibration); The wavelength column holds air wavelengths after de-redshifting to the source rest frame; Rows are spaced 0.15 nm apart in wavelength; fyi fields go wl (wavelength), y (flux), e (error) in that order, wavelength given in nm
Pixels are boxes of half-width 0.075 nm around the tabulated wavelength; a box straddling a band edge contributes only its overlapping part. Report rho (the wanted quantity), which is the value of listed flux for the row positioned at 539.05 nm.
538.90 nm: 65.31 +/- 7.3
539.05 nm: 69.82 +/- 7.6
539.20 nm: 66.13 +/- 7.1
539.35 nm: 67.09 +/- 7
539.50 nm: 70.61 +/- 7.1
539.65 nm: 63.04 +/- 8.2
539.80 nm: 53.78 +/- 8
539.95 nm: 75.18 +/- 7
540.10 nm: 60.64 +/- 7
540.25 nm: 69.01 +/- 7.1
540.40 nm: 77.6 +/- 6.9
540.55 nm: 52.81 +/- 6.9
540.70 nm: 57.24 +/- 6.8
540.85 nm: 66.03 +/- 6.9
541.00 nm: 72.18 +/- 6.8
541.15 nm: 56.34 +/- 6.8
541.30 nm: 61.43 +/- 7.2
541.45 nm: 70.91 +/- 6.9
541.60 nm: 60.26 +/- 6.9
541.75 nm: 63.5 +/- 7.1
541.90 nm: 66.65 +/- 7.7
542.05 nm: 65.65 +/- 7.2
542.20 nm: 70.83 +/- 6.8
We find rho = 69.82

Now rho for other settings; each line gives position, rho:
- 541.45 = 70.91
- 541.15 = 56.34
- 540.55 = 52.81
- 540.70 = 57.24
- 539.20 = 66.13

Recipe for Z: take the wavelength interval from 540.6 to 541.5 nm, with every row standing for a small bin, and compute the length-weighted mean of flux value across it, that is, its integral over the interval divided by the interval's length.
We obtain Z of 63.5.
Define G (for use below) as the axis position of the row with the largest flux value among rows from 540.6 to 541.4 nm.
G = 541.00 nm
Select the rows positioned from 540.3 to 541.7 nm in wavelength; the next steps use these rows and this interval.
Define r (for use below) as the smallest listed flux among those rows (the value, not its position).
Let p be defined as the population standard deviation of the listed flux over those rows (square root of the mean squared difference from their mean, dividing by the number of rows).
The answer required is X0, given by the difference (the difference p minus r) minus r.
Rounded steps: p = 7.8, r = 52.81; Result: -98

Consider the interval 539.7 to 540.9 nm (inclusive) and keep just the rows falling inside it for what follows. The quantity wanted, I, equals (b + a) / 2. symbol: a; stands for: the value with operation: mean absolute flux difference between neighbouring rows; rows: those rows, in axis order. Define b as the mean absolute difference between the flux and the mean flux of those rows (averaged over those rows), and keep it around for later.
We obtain 10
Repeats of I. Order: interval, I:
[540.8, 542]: 6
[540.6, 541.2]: 8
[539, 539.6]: 2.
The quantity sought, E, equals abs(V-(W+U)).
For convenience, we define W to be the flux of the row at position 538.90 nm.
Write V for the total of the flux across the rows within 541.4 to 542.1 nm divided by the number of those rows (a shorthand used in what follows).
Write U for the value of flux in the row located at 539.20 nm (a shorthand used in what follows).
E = 66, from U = 66.13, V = 65.4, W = 65.31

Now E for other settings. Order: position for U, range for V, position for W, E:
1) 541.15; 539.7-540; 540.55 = 45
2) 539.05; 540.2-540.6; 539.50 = 74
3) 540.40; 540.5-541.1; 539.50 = 86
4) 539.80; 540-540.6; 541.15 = 45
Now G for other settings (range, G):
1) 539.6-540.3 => 539.95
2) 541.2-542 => 541.45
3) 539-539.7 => 539.50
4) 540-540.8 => 540.40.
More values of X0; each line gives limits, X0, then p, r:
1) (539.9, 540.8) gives -96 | 9.2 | 52.81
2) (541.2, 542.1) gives -117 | 3.5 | 60.26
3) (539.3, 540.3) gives -101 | 6.6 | 53.78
